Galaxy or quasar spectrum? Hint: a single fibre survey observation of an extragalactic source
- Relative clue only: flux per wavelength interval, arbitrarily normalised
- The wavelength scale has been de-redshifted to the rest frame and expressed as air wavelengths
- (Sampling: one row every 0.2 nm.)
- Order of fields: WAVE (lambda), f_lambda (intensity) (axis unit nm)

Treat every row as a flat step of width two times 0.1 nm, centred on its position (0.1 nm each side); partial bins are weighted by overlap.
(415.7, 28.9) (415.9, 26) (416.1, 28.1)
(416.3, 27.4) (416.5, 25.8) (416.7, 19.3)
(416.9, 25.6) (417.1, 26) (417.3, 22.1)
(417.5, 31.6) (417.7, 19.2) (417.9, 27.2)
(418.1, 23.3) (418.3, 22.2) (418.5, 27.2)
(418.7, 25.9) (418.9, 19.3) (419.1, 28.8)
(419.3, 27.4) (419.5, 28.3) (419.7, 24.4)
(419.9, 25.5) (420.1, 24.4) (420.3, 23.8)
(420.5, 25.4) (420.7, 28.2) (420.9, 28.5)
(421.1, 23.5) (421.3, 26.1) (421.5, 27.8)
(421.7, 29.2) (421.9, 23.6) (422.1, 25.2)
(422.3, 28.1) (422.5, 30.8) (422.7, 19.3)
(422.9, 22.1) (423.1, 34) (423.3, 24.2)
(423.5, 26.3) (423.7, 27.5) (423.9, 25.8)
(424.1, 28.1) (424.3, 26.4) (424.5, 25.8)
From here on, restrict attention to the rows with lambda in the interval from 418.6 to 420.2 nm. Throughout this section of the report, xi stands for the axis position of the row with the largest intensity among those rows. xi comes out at 419.1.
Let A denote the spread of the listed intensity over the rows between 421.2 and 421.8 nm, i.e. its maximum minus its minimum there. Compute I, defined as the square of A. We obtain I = 10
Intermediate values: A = 3.1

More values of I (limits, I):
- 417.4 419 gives 154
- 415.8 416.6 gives 5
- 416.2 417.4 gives 66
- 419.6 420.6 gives 3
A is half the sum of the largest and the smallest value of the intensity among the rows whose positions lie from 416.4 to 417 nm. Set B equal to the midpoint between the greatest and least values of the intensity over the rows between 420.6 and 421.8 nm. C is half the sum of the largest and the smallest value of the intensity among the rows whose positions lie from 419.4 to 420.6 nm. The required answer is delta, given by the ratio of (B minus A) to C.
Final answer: 0.15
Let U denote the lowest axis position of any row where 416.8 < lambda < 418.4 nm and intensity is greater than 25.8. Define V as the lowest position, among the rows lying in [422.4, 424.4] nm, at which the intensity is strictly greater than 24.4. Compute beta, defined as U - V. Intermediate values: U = 417.1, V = 422.5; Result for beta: -5.40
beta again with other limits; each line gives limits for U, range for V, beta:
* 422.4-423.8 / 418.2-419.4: 4.00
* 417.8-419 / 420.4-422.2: -2.60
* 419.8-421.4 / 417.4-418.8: 3.20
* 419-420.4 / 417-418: 2.00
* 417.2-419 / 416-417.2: 1.40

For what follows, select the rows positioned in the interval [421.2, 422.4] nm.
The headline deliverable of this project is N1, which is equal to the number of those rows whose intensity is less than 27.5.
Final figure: 3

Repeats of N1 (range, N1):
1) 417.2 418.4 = 5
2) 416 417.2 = 5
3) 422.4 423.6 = 4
